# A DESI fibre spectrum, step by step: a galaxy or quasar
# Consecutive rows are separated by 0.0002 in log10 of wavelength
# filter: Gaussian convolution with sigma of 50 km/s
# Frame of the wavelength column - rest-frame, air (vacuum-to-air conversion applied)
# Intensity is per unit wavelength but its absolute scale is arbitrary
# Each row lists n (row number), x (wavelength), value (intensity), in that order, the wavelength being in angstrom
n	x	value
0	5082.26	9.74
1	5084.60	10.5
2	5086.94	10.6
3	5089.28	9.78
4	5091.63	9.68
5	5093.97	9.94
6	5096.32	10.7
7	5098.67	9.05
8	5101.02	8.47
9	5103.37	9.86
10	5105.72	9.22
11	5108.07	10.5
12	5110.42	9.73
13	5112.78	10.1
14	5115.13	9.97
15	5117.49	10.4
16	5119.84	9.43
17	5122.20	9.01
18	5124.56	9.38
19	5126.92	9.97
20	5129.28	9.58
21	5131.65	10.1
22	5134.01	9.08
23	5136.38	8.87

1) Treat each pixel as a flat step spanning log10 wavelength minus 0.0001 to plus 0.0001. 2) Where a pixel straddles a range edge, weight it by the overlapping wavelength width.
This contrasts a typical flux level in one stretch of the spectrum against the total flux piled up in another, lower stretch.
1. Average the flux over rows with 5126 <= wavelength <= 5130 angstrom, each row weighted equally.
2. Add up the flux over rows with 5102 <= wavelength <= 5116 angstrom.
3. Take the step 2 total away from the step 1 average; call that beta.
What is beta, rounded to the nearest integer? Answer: -50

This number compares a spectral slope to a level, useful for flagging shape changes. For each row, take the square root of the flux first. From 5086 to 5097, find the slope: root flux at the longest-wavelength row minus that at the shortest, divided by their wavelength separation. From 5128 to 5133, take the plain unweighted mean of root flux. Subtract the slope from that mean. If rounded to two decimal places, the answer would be 3.13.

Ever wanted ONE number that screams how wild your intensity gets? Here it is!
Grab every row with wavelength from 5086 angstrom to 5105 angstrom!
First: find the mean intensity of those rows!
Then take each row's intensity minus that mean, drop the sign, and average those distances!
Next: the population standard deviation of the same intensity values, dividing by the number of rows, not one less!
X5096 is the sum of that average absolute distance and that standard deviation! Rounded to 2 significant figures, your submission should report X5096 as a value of 1.2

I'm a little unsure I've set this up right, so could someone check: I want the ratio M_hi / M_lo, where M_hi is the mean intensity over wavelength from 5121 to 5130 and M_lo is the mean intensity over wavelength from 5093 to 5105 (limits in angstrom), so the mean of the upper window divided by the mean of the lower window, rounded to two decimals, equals 0.99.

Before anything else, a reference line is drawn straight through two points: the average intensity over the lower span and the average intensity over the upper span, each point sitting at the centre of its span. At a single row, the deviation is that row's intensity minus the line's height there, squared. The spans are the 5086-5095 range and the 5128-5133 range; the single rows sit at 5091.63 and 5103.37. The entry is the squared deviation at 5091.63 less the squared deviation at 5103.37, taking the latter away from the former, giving 0.09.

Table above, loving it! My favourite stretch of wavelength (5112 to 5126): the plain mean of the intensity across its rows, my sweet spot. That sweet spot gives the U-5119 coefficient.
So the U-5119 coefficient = 9.7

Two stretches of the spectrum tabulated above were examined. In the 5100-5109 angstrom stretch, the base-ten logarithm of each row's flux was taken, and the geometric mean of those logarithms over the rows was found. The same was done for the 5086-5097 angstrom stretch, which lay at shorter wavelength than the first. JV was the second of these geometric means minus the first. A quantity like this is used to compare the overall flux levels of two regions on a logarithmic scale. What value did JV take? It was 0.029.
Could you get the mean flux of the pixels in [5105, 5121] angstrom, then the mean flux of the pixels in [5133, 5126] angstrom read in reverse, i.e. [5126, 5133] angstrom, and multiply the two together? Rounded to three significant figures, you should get 97.9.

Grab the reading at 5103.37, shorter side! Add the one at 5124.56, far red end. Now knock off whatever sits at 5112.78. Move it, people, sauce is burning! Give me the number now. 9.1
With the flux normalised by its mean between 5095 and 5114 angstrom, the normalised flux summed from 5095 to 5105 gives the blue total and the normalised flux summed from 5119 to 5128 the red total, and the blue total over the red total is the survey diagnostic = 1.01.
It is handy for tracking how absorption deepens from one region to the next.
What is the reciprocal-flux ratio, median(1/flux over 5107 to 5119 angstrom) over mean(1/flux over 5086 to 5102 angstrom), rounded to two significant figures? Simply 0.96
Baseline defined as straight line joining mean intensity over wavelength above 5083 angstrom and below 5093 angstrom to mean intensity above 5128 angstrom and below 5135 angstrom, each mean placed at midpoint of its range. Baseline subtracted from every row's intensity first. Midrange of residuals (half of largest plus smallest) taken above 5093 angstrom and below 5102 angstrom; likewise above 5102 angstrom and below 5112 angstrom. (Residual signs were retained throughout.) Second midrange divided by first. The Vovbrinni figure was 0.1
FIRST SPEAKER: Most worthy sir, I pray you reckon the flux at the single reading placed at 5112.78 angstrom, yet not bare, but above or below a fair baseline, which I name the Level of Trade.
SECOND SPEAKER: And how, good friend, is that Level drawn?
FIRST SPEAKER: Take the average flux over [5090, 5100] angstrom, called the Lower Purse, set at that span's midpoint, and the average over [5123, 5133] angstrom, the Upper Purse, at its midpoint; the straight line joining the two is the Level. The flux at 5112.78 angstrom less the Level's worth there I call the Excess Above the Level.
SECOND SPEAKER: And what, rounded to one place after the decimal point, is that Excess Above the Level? 0.3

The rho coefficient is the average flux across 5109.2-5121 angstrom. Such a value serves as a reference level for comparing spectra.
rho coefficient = 9.93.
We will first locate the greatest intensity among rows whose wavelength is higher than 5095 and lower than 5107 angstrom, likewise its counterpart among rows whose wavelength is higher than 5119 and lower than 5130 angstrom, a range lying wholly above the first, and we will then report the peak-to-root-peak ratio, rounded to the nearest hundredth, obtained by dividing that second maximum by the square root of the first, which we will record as 3.05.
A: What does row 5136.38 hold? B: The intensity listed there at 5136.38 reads 8.87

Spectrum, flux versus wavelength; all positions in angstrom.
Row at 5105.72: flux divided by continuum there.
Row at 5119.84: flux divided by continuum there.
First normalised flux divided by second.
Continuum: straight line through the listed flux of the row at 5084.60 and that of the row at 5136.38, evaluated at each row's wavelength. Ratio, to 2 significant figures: 0.93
